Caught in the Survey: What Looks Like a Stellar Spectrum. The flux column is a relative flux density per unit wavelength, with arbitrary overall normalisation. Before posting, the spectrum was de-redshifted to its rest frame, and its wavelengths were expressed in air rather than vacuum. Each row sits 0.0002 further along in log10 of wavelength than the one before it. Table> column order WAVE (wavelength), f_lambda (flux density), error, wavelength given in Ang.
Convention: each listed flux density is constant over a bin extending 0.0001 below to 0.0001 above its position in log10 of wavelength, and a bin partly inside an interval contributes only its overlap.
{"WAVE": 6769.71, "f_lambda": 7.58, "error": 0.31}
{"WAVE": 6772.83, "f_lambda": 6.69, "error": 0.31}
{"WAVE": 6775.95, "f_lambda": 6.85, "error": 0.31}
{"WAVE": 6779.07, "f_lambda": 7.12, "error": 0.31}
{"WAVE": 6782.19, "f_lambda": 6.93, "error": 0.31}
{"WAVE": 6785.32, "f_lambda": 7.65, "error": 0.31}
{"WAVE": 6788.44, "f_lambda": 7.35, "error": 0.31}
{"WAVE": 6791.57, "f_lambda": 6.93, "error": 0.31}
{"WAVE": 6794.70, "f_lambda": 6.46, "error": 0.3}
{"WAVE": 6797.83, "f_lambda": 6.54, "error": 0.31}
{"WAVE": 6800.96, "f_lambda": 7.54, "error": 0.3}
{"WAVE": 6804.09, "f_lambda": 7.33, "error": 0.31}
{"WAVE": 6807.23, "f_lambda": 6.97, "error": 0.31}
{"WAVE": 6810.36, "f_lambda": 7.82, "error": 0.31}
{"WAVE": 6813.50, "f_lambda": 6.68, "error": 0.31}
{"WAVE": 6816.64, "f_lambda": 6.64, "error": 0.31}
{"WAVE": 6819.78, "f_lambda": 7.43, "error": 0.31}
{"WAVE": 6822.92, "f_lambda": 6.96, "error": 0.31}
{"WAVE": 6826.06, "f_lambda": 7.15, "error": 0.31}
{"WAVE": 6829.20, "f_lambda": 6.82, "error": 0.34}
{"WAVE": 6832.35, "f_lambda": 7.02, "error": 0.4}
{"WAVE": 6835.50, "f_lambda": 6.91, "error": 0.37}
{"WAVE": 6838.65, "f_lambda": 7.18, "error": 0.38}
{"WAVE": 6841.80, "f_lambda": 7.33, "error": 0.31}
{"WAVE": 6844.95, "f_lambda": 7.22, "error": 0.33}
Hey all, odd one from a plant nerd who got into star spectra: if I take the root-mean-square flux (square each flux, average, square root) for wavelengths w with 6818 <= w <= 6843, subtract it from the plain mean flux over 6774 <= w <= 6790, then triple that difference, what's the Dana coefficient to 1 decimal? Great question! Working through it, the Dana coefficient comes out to 0.2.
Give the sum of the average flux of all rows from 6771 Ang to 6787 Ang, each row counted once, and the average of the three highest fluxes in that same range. 14.3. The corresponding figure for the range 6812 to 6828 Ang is 14.2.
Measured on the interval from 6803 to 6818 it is 14.5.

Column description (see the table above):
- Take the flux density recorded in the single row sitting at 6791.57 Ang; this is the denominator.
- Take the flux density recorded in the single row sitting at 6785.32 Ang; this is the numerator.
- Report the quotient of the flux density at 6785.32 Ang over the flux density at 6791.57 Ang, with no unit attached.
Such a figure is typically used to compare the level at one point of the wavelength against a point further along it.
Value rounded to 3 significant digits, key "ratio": 1.10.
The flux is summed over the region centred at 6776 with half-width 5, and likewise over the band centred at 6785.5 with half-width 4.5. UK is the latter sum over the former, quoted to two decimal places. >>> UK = 1.06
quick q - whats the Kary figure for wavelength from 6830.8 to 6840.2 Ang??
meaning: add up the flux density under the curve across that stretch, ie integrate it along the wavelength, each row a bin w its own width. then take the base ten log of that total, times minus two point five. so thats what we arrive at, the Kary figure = -4.6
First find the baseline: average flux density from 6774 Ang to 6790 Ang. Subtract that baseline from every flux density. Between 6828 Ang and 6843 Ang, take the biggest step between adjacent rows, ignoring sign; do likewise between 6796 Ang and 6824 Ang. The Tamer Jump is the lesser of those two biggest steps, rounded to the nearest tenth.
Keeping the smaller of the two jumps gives 0.3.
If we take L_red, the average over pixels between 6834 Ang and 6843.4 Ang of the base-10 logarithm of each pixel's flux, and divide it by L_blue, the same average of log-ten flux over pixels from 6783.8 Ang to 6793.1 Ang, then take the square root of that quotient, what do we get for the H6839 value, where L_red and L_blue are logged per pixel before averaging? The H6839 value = 0.994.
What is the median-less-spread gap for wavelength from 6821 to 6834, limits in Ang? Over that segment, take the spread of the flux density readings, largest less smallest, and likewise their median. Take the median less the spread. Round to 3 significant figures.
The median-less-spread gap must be 6.66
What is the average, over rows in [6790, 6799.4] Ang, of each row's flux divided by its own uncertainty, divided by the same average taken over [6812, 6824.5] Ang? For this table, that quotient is 0.97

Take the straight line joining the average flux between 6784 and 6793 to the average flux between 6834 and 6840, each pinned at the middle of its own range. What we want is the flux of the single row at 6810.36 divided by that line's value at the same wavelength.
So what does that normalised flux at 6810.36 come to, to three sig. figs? 1.09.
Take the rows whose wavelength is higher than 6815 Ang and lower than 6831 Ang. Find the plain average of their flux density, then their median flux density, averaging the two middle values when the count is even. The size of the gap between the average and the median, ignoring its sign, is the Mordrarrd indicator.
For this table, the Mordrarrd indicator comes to 0.040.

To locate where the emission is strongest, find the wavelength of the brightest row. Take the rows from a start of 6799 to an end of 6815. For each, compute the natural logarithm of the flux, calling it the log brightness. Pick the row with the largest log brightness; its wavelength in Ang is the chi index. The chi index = 6810.36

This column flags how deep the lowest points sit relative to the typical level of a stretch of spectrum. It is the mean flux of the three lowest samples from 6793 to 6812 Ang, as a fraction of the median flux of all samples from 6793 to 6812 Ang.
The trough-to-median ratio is 0.931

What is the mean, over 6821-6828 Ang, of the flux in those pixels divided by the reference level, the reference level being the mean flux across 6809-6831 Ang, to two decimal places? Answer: 1.00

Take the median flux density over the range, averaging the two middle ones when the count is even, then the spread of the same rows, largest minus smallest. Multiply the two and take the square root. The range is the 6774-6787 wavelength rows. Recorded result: 2.4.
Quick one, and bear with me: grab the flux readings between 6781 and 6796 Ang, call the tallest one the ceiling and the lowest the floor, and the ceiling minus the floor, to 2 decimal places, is 1.19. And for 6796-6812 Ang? 1.28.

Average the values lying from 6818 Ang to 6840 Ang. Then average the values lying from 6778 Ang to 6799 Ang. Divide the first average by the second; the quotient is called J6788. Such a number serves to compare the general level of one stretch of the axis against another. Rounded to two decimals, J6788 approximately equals 1.01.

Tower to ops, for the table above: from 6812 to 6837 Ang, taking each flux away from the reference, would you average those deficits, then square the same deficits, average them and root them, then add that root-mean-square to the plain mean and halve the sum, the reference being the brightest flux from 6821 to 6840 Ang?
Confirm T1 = 0.280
